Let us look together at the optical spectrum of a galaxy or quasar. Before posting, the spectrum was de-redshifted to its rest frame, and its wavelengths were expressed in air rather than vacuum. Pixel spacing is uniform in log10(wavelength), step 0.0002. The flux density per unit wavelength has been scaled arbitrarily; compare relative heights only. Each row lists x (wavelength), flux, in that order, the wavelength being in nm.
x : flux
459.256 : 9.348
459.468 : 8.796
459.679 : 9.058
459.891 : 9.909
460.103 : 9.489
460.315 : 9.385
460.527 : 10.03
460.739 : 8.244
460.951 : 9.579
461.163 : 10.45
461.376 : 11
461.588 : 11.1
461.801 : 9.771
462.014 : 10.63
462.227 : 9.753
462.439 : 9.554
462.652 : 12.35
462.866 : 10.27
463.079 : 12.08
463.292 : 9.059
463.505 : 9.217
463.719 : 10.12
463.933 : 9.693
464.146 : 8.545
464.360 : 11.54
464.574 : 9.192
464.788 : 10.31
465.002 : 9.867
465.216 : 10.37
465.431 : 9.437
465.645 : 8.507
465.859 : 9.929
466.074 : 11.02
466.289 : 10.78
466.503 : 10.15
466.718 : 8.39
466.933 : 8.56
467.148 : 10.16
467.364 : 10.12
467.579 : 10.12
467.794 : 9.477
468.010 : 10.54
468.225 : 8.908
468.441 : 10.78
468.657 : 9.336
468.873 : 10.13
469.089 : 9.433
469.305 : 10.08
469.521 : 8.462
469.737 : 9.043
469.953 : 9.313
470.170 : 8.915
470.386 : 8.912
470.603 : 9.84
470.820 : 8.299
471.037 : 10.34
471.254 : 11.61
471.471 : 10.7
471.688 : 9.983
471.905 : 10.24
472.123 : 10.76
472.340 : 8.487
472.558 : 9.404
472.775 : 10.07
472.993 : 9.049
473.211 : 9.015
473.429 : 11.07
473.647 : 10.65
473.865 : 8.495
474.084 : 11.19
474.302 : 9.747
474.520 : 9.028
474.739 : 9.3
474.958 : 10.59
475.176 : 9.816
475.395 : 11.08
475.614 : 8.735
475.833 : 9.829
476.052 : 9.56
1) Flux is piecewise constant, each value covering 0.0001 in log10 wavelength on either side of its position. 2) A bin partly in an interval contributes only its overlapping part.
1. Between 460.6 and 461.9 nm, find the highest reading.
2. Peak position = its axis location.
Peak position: 461.588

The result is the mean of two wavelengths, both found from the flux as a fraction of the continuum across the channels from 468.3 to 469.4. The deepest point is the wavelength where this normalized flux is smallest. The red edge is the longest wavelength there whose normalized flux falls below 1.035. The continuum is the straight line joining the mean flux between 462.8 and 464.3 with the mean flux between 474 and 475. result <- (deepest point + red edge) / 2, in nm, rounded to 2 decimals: 468.98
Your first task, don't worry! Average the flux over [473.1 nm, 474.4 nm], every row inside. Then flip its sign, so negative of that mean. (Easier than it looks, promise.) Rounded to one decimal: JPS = -10.0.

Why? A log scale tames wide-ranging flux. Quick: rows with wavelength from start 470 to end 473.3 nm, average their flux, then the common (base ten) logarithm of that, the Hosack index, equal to 0.99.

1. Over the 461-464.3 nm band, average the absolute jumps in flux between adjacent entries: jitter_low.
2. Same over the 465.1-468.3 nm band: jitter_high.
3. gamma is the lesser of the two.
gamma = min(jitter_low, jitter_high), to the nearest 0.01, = 0.87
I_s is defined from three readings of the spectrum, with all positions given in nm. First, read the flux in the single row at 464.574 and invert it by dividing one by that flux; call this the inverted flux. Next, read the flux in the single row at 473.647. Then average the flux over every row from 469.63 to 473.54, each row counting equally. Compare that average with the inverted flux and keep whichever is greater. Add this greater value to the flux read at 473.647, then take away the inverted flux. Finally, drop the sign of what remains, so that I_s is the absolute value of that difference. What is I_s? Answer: 20.3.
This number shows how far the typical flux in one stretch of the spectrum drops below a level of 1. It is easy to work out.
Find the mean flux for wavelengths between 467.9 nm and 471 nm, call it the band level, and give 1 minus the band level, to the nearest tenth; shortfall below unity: -8.4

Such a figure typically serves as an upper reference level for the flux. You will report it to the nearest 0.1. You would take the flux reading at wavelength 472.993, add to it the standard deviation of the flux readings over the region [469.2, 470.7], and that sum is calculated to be 9.6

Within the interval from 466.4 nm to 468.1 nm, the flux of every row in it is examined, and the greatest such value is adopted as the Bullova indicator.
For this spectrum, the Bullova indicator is 10.54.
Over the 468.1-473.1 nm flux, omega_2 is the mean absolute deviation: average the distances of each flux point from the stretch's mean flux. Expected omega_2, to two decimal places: 0.72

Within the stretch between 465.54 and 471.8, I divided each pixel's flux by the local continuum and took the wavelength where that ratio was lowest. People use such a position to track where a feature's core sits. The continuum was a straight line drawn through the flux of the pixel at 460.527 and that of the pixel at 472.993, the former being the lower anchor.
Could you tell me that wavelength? 466.718 nm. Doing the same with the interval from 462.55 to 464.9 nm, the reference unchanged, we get 464.146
